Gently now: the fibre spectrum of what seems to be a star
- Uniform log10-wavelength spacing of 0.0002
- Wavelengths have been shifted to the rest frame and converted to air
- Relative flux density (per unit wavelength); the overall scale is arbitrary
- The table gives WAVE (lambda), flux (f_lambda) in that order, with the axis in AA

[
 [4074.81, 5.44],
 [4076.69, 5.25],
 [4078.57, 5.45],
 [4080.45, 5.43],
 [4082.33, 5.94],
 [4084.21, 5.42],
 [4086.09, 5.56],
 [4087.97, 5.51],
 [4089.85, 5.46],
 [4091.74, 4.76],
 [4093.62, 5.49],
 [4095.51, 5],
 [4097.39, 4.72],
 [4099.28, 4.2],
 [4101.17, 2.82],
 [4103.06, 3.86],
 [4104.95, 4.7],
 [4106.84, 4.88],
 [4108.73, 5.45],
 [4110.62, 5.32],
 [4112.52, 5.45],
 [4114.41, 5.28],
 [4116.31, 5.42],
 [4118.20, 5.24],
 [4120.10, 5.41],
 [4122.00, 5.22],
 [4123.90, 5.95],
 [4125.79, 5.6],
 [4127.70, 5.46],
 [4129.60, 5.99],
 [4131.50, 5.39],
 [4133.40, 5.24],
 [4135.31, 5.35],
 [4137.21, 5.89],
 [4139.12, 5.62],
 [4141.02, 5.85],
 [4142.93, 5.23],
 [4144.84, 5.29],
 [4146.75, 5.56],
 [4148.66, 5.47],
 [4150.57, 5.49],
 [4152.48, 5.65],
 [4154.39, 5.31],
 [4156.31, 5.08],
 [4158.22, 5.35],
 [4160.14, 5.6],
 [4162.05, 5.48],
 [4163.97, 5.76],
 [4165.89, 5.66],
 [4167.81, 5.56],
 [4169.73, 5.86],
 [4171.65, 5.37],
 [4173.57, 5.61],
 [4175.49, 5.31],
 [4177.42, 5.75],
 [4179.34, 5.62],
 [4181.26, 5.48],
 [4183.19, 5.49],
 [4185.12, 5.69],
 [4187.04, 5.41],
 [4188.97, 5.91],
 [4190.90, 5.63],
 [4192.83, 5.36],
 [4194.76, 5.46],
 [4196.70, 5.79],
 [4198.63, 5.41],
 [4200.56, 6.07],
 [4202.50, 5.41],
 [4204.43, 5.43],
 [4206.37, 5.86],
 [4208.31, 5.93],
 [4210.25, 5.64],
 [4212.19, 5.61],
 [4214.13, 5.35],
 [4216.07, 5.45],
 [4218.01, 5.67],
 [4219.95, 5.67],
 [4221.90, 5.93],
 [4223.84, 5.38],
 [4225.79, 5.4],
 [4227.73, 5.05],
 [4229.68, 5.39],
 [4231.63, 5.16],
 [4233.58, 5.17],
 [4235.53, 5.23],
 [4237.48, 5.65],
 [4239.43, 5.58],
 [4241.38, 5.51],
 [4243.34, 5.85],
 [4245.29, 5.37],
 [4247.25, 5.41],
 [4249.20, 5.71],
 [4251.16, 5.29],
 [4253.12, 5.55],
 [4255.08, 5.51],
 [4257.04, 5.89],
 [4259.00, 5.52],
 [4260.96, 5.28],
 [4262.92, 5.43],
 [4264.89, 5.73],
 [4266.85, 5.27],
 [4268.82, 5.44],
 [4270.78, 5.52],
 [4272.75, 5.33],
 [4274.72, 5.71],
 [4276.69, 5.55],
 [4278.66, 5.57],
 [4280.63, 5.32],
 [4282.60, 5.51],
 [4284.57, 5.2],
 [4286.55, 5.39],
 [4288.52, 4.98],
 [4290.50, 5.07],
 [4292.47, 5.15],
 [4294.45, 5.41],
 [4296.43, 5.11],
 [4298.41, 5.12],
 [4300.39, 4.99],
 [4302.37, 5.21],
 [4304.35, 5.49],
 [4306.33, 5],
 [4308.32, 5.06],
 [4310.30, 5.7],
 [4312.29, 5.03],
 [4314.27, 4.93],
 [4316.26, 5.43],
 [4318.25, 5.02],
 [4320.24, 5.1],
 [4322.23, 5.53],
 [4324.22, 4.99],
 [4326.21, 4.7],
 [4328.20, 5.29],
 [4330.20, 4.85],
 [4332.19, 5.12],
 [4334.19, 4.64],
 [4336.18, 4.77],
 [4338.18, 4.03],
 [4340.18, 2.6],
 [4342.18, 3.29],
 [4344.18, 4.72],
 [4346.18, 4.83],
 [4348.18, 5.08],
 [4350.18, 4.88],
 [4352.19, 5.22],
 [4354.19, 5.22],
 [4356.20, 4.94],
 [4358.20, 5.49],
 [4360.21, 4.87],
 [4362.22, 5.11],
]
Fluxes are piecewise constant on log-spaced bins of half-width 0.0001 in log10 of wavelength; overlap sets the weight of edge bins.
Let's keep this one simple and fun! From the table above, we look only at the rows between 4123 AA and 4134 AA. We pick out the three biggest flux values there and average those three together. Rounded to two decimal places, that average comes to 5.85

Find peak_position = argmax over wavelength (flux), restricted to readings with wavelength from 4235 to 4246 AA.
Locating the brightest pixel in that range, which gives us 4243.34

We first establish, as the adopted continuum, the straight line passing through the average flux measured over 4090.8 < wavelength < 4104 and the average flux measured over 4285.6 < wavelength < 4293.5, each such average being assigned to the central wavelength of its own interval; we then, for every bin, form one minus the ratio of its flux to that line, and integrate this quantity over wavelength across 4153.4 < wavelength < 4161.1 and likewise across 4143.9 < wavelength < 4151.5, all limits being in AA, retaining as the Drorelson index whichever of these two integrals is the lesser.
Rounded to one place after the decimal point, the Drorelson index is -1.4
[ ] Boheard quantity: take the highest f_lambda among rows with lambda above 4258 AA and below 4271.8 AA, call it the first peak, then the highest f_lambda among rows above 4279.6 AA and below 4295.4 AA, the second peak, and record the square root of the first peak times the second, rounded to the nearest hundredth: 5.62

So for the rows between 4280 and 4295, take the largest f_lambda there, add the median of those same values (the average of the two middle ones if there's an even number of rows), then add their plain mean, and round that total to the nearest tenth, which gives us 16.0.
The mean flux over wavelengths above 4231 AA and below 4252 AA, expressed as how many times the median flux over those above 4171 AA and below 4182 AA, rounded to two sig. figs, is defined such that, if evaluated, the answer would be 0.98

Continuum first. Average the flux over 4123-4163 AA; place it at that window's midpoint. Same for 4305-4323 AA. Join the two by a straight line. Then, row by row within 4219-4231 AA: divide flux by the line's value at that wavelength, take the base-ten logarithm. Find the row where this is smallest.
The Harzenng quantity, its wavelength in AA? 4227.73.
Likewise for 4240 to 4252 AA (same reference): 4251.16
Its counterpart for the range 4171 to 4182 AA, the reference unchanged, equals 4175.49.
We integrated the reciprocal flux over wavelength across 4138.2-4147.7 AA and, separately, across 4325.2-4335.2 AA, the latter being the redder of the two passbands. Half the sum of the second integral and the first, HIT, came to 1.883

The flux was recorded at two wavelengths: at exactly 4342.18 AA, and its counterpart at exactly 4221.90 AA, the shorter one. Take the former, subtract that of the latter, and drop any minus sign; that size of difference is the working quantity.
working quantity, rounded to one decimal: 2.6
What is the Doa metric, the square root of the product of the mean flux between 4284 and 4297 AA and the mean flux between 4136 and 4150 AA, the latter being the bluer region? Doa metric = 5.37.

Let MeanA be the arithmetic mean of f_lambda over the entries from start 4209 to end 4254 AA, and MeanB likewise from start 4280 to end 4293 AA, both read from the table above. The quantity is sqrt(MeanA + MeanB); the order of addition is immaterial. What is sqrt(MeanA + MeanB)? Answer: 3.27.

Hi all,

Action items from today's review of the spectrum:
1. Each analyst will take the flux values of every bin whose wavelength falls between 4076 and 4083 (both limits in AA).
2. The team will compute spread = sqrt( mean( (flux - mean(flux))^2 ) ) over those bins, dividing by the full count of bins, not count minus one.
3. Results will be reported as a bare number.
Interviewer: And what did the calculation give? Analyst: 0.26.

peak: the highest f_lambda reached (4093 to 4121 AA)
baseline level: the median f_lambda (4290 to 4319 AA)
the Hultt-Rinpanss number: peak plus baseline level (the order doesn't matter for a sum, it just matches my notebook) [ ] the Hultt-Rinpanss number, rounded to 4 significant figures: 10.60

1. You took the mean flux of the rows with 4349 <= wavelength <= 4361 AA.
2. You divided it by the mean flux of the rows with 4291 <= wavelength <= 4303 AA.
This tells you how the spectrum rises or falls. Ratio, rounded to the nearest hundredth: 0.99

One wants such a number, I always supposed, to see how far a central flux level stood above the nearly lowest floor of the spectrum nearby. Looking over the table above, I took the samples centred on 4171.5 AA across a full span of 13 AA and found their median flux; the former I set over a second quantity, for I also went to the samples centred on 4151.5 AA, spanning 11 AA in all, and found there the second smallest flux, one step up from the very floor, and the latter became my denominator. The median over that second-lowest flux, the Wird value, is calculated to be 1.06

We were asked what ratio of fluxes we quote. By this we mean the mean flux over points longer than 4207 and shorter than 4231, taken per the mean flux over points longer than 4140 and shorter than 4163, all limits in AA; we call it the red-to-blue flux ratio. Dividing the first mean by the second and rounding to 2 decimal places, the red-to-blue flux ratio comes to 1.02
